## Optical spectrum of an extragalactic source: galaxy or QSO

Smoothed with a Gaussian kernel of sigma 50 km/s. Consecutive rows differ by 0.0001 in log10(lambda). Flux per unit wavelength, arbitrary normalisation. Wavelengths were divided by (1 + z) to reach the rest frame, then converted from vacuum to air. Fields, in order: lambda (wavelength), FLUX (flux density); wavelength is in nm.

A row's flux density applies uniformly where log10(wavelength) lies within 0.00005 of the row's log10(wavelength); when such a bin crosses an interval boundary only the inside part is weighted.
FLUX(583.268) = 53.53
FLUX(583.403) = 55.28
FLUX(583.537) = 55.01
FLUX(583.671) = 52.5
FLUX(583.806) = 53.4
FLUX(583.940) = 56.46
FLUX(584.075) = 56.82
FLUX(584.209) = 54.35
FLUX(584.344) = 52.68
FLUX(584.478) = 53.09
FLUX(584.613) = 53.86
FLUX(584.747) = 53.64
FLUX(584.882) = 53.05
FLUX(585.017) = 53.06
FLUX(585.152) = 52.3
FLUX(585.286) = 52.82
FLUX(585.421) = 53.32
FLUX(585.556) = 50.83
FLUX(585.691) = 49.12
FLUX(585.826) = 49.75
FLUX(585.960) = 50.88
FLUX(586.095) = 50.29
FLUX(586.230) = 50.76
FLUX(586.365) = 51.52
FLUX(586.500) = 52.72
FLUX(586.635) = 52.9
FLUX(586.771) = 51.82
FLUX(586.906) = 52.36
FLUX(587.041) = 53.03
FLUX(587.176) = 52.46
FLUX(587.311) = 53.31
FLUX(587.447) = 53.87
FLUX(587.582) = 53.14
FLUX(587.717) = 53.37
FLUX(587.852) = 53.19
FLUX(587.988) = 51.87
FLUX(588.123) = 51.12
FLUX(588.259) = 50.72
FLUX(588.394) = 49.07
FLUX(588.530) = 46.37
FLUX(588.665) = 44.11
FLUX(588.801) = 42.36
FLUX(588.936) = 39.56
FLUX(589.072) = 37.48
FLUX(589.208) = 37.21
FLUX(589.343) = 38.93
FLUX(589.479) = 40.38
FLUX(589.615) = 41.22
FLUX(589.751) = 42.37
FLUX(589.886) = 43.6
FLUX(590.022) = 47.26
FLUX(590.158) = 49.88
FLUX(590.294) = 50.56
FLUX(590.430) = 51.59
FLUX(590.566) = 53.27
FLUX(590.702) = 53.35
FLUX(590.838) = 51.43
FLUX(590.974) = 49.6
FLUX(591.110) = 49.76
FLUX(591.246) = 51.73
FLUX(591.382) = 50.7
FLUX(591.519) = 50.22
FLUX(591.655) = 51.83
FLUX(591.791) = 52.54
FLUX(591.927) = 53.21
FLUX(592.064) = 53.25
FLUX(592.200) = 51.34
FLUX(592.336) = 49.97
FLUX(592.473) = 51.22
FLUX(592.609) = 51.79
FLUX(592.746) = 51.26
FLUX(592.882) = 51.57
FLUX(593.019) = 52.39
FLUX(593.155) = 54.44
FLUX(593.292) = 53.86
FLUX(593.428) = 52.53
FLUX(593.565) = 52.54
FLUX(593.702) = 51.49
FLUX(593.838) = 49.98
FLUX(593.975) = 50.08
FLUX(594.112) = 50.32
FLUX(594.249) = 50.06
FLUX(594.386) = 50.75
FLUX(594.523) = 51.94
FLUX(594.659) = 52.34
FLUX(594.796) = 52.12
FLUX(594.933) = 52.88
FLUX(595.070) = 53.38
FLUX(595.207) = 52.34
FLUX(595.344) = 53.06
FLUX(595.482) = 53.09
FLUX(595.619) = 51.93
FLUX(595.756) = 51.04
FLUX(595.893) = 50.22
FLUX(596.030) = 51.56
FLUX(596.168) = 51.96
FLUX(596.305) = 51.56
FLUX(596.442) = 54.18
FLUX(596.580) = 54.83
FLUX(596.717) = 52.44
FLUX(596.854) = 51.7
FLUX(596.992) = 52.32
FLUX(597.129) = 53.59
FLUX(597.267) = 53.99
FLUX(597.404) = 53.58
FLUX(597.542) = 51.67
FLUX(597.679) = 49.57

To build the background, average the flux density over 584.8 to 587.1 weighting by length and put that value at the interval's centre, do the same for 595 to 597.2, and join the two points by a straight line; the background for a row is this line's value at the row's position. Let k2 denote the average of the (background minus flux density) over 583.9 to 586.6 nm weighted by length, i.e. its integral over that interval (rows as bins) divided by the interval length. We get -0.78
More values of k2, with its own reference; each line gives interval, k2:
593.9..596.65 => 0.41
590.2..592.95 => 0.65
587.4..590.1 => 6.16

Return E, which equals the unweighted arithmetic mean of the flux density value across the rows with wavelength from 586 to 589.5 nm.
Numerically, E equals 48.6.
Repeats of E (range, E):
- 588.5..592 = 46.9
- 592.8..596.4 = 51.9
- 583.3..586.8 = 52.8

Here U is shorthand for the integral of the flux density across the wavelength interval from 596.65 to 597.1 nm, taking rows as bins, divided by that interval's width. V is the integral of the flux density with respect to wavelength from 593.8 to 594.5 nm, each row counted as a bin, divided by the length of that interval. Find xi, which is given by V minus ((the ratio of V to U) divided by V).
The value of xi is 50.3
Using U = 52.3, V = 50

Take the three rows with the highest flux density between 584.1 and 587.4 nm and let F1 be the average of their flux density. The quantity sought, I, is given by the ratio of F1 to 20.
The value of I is 2.70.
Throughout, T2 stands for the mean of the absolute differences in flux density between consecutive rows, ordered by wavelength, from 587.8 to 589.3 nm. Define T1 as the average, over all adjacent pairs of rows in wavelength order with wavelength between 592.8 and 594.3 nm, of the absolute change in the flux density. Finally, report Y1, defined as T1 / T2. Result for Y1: 0.50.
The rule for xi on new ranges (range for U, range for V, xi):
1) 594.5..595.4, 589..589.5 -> 38.3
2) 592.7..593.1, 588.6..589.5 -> 39.9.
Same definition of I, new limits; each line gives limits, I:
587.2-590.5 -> 2.68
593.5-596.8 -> 2.71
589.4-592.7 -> 2.66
